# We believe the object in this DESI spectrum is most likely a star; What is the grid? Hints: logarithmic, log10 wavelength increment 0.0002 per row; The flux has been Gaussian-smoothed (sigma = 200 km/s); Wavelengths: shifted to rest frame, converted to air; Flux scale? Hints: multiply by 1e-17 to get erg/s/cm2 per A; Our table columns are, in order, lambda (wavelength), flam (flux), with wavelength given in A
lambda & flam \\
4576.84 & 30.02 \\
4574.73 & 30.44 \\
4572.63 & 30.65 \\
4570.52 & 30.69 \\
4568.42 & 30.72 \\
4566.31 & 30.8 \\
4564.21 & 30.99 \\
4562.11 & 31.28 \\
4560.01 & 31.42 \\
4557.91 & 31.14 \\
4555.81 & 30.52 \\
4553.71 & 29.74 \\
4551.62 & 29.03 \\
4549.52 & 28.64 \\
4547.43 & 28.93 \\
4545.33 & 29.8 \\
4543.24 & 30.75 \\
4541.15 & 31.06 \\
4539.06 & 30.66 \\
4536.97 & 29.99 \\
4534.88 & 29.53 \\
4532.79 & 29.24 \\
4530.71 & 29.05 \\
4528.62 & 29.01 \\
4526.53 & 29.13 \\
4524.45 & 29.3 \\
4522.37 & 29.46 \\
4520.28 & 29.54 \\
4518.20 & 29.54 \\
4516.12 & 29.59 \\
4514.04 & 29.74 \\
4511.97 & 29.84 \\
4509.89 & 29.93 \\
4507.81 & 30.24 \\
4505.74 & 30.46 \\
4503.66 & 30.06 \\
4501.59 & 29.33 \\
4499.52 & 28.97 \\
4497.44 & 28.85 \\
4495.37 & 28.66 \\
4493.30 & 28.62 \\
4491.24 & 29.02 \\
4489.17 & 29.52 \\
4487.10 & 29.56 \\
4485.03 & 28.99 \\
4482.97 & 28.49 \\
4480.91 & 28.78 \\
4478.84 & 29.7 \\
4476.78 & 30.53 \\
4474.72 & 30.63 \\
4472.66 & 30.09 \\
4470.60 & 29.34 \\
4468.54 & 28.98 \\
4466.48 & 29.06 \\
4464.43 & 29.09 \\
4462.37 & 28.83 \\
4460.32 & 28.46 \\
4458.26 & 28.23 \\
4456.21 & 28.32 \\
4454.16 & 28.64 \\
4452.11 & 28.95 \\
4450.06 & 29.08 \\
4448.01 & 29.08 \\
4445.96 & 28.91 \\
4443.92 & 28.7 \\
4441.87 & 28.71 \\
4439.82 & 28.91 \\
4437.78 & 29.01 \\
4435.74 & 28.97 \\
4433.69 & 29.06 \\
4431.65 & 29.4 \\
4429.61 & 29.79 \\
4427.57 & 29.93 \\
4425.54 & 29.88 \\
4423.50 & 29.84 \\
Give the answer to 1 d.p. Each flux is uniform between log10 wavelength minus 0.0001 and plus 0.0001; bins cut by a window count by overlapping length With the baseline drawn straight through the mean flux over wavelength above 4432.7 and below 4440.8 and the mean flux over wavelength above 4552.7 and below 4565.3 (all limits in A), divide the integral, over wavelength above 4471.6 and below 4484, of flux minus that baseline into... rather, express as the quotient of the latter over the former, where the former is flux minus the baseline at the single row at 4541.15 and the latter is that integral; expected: 2.3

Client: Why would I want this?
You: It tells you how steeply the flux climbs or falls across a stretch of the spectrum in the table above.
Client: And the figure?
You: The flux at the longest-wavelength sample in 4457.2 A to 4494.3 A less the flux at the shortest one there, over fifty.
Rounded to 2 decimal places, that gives 0.01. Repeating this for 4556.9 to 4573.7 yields -0.01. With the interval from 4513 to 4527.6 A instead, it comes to -0.01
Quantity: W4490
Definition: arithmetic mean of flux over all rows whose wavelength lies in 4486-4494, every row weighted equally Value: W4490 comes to 29.2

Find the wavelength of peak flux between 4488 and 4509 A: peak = 4505.74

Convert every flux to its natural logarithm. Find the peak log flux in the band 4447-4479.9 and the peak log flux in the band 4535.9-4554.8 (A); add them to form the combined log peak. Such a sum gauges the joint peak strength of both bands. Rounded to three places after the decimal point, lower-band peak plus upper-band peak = 6.858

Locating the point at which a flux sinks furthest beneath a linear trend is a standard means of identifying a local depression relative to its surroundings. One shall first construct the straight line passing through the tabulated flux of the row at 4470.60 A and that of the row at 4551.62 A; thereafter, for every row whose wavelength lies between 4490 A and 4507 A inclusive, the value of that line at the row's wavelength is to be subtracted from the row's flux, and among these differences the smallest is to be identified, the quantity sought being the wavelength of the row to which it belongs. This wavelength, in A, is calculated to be 4493.30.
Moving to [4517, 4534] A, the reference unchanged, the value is 4528.62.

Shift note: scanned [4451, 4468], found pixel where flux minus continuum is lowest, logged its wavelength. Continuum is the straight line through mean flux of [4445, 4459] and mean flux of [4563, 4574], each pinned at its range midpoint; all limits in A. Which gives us 4458.26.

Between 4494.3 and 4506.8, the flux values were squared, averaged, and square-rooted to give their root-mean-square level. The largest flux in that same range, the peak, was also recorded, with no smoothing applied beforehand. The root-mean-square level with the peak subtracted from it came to -1.1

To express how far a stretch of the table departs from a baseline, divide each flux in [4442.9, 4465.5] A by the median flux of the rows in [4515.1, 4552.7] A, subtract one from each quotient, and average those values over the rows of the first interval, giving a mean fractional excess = -0.025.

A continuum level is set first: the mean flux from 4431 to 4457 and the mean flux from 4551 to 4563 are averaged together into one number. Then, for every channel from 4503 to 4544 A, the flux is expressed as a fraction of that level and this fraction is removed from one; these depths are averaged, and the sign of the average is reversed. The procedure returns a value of 0.00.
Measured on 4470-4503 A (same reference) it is -0.01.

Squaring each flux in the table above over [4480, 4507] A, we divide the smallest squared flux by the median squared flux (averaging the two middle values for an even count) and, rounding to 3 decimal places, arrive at 0.966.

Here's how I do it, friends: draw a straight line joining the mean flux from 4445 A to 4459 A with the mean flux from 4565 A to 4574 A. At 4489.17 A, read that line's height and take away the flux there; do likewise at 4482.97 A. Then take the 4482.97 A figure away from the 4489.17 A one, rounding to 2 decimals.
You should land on -0.93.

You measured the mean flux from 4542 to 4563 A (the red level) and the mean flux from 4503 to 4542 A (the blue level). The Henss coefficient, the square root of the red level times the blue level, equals 29.94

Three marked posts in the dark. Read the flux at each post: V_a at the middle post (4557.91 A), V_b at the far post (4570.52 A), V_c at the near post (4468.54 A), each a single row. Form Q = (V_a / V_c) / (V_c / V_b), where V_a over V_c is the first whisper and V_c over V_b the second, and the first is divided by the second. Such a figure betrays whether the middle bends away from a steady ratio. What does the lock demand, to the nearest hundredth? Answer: 1.14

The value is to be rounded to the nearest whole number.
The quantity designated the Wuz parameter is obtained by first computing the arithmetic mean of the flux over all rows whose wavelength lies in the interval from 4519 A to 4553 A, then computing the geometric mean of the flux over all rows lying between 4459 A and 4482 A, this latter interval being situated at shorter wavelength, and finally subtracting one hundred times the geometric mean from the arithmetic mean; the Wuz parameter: -2910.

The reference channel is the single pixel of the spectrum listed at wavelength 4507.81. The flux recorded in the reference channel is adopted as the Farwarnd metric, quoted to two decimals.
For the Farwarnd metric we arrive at 30.24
